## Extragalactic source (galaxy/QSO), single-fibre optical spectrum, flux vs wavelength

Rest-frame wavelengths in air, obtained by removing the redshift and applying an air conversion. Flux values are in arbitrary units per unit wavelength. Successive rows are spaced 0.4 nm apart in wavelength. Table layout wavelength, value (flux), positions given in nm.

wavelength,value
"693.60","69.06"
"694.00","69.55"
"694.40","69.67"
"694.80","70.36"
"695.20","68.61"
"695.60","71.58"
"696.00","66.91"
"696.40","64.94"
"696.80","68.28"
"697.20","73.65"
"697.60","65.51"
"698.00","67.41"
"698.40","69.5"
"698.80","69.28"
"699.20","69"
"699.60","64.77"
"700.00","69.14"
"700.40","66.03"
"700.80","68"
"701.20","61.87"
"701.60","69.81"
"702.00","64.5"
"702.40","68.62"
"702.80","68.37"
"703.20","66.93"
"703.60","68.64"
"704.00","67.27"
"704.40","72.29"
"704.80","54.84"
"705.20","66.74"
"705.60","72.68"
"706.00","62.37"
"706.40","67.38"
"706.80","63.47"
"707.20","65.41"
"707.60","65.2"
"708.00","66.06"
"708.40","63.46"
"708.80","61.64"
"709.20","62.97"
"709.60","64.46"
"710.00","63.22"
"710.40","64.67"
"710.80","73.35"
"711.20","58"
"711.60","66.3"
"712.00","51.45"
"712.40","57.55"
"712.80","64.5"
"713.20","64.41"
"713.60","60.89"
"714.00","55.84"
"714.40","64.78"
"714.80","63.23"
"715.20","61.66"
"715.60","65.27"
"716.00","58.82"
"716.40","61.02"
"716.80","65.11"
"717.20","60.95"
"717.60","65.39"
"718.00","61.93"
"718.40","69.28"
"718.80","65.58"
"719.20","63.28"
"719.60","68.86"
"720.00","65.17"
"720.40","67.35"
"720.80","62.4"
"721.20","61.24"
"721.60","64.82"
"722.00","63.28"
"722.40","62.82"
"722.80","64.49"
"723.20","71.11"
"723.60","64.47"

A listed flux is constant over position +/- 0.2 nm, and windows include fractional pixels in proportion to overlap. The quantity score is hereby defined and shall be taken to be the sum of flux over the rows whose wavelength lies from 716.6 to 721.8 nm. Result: 841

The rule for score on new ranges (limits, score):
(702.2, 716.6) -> 2304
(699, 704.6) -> 945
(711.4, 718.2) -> 1049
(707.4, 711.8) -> 709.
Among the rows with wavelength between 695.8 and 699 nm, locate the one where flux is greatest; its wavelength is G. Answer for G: 697.20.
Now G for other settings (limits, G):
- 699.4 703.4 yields 701.60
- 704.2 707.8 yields 705.60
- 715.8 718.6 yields 718.40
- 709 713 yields 710.80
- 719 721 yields 719.60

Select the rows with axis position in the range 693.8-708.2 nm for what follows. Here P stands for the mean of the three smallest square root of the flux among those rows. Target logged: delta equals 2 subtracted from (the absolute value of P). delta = 5.72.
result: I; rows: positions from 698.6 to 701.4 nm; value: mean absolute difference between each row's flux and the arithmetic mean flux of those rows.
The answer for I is 2.27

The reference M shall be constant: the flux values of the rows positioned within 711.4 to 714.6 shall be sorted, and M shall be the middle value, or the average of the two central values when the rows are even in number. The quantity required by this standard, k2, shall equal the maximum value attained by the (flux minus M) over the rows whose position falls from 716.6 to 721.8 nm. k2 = 7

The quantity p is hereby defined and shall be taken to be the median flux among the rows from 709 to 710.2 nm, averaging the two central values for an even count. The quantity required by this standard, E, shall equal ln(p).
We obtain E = 4.15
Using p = 63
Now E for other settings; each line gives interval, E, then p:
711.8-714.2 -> 4.08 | 59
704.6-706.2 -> 4.17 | 65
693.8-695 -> 4.24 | 70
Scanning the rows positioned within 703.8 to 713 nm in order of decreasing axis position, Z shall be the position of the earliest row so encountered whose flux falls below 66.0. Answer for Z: 712.80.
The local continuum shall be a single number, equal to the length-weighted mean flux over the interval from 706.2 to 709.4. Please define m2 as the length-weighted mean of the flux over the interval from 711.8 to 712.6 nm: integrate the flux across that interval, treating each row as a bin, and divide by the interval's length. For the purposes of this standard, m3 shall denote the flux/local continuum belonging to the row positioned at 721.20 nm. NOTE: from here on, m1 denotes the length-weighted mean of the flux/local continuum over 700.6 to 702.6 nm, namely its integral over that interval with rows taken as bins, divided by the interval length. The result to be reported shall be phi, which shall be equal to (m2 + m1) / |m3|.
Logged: 58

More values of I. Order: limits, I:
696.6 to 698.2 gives 2.47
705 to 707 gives 2.89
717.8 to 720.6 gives 2.21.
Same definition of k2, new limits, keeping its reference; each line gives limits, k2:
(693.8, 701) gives 11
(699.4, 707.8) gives 10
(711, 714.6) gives 4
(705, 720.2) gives 11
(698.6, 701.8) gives 7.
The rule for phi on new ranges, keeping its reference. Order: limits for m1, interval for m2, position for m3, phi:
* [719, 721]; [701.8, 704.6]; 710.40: 69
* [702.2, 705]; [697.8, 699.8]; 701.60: 64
